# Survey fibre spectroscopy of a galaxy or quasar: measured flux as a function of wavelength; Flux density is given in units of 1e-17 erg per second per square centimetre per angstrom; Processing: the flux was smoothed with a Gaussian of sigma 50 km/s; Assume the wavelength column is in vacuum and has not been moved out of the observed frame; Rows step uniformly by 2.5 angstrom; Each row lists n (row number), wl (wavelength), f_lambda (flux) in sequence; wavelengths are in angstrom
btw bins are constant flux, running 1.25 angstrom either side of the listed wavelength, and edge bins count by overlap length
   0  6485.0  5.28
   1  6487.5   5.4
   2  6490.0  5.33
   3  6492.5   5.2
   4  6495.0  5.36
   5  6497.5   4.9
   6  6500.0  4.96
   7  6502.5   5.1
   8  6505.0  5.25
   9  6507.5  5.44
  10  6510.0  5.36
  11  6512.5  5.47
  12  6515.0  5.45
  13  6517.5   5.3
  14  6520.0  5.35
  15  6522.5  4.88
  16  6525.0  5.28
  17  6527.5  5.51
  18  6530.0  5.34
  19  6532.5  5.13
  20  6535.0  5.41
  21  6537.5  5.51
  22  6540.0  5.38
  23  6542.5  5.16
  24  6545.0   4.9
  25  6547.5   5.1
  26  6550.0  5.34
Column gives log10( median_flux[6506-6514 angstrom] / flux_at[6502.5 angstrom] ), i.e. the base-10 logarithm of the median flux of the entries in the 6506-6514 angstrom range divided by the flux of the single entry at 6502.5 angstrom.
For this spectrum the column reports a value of 0.028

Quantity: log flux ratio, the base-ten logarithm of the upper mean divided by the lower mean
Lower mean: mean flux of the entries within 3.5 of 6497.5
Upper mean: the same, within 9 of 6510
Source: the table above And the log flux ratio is 0.022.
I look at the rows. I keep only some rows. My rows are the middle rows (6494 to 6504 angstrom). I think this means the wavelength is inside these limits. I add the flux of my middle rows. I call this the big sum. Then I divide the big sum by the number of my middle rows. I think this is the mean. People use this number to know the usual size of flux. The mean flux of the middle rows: 5.08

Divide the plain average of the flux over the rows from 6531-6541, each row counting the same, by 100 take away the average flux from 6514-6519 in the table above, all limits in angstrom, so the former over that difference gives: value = 0.0566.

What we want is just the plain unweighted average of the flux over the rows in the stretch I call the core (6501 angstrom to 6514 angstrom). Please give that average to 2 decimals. 5.32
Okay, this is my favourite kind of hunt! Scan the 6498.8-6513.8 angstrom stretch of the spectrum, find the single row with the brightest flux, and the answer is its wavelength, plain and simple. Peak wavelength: 6512.5 angstrom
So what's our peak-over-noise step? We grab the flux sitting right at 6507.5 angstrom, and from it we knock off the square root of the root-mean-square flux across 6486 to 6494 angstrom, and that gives 3.14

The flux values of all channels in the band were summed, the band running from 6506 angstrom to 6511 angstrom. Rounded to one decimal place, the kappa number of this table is 10.8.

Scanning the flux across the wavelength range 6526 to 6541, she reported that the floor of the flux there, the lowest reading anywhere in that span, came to 5.13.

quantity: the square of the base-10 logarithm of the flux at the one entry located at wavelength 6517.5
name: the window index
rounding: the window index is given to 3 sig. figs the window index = 0.525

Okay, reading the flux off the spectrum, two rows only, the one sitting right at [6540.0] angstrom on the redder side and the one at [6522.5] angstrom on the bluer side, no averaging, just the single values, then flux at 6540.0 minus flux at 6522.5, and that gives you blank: 0.5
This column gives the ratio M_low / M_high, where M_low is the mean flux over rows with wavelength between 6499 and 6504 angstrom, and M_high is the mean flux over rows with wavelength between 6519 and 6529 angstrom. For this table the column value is 0.96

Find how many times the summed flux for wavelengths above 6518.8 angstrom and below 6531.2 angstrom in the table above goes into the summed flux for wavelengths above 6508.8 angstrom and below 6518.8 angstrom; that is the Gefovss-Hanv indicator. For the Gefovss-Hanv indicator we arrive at 0.8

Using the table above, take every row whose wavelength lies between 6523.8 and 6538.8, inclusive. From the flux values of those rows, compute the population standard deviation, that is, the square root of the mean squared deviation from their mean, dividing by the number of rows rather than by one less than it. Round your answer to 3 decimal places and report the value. 0.134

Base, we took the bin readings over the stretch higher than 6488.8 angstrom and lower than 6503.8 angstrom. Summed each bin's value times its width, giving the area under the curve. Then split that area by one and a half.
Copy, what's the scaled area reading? 51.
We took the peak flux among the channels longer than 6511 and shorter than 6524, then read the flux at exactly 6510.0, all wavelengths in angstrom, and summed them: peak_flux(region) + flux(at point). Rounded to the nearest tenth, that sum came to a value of 10.8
